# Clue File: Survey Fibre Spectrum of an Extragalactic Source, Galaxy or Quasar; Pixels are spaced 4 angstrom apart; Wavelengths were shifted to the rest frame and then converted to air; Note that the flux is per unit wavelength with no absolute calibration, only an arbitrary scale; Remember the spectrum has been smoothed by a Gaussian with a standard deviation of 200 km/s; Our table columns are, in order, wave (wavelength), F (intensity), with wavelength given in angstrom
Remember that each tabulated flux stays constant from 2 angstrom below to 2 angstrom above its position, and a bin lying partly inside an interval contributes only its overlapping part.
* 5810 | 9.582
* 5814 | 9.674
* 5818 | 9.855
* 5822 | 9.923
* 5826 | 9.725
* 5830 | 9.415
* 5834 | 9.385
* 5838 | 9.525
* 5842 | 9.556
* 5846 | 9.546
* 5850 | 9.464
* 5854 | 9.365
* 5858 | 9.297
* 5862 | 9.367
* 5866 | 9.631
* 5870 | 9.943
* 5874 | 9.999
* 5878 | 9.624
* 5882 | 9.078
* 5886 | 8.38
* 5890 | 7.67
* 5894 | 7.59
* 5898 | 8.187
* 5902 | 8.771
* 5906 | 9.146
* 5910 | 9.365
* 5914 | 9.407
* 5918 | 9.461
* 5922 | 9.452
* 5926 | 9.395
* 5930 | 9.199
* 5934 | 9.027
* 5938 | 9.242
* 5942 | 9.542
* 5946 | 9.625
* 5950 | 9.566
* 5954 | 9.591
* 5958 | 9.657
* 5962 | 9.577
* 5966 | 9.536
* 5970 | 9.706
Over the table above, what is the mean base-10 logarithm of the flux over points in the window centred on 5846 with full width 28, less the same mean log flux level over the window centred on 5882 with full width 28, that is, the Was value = 0.029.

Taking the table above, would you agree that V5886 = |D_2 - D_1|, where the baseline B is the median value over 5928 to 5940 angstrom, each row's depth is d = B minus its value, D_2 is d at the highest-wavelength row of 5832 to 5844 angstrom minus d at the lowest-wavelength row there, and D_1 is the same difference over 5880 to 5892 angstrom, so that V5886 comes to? 1.6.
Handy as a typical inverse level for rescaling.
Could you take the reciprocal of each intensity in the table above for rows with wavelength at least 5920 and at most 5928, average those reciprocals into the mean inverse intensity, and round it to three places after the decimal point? 0.106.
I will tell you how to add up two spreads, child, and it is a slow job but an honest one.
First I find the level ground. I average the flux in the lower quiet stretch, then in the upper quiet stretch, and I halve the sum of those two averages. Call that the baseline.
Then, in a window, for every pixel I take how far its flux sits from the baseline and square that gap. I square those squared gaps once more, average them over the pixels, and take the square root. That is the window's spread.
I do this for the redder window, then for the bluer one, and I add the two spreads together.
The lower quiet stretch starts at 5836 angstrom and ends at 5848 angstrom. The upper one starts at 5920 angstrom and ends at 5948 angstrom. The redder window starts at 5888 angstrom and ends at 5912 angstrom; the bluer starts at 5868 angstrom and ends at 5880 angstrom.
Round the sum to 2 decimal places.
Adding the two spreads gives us 2.25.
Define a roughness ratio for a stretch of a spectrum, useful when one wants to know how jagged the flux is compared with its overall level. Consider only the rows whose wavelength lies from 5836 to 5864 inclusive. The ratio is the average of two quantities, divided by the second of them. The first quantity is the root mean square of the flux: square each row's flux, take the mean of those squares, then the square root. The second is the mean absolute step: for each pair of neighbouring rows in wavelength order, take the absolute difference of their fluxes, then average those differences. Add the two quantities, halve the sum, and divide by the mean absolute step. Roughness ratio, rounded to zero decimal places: 79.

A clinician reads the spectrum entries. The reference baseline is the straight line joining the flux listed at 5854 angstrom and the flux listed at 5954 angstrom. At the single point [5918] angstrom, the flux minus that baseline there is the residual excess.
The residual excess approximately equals 0.0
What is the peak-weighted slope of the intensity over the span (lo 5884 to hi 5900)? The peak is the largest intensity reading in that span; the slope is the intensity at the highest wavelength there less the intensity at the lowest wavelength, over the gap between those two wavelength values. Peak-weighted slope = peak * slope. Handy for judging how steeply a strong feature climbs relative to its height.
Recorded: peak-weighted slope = -0.13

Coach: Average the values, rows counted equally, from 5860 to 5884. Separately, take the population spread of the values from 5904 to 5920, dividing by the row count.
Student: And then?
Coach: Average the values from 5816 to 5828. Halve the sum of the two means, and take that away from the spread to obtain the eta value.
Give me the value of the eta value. -9.6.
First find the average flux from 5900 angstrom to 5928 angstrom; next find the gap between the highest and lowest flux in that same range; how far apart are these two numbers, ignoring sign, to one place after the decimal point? 8.6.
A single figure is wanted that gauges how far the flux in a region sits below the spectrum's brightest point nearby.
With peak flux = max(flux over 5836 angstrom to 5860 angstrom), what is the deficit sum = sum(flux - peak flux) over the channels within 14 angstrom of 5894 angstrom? -8.1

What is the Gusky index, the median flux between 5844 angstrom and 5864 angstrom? 9.37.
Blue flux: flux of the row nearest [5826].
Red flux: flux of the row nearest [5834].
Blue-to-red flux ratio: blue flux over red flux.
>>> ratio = 1.04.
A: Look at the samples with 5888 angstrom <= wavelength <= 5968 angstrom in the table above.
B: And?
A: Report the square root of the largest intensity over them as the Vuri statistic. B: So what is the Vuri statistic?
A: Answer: 3.11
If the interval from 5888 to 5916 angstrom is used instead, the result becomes 3.07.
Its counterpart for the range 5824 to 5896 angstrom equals 3.16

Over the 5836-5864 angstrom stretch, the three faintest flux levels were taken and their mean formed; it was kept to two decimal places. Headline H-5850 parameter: 9.34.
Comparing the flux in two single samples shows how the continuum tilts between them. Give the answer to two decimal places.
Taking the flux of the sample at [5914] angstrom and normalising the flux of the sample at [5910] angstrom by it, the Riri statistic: 1.00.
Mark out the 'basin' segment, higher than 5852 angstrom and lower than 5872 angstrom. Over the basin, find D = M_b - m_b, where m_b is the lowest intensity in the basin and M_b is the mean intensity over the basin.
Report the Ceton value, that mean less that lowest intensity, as 0.22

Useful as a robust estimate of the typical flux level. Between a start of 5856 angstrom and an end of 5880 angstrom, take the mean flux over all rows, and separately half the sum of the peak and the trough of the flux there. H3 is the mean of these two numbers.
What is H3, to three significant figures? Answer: 9.65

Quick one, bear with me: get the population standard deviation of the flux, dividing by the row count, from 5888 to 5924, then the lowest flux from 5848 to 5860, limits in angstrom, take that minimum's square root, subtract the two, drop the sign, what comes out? 2.32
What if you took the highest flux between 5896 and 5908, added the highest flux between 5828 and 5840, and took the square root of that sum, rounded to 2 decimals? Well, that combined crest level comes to 4.32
